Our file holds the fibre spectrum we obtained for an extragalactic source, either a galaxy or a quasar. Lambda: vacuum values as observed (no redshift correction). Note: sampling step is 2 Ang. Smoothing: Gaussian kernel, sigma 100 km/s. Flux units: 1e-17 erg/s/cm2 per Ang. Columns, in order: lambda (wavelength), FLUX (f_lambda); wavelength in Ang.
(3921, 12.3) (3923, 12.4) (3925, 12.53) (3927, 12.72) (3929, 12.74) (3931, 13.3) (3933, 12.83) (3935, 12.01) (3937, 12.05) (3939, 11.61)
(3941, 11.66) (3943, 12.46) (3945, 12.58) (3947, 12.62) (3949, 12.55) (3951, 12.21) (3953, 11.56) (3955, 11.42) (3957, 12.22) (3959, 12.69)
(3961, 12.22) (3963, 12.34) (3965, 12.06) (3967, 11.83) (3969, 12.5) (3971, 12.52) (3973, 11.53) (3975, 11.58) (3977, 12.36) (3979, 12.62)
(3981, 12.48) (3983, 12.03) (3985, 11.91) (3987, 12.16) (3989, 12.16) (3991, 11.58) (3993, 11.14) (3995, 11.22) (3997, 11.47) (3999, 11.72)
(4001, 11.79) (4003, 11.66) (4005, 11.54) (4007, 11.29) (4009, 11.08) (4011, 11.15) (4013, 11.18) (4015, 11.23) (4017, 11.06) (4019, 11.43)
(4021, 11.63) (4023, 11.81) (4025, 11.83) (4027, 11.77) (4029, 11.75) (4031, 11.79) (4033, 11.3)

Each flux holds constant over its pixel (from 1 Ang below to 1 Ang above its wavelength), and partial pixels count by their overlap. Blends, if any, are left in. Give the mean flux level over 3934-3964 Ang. 12.1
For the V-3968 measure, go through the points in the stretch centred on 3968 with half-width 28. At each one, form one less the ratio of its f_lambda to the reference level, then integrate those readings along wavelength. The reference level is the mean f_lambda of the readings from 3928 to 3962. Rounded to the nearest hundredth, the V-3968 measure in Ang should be 0.91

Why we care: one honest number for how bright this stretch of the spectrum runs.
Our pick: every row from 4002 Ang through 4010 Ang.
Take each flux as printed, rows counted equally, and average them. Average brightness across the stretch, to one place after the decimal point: 11.4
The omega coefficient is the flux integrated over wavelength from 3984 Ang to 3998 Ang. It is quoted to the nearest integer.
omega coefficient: 163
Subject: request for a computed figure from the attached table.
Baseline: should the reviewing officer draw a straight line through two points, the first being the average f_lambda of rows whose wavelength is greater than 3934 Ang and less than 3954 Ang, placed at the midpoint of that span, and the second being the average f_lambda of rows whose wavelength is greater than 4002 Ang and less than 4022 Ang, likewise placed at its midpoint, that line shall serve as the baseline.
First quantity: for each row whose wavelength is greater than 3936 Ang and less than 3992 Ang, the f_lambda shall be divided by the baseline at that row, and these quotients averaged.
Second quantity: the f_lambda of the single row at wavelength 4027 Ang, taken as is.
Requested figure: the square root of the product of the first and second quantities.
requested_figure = 3.46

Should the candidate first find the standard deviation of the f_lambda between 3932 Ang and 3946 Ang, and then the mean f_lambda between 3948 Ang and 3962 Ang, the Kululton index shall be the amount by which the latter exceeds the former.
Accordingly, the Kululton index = 11.7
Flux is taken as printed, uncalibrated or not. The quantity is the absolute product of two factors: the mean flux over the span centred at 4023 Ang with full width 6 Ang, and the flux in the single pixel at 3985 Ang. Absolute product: 140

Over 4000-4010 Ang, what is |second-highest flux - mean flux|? 0.19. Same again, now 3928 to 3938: 0.24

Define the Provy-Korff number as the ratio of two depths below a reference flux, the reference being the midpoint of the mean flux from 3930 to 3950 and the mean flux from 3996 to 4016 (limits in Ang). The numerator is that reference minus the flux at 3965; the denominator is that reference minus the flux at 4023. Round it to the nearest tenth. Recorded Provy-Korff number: -2.2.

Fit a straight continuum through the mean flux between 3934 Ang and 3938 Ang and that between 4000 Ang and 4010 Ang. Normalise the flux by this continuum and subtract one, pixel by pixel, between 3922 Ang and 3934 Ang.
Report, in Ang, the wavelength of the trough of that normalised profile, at 3923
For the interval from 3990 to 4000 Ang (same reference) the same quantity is 3993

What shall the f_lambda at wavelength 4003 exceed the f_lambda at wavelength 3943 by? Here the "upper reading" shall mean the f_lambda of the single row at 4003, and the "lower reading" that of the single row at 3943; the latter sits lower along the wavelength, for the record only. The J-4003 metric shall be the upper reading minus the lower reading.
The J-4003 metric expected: -0.8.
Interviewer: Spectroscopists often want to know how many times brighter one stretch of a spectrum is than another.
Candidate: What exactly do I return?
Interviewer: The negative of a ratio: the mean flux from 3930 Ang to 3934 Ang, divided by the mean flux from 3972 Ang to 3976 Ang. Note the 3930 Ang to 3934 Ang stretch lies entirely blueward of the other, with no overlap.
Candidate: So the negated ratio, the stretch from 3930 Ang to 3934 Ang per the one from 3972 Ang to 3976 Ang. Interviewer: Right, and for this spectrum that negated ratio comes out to -1.13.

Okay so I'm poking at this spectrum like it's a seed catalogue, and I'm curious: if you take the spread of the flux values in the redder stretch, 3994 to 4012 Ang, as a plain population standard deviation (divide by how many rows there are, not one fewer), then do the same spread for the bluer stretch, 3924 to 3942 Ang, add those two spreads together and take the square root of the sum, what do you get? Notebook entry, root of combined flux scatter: 0.89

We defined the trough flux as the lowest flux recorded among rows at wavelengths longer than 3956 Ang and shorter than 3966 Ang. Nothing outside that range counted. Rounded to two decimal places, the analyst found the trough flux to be 12.06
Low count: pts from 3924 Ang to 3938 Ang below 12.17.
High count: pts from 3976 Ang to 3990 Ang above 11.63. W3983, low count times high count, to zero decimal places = 14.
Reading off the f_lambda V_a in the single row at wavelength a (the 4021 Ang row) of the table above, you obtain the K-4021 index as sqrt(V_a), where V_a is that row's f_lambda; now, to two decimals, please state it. 3.41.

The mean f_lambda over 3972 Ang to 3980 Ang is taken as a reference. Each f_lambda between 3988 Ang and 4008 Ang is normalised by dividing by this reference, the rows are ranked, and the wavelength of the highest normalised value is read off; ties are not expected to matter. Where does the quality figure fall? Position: 3989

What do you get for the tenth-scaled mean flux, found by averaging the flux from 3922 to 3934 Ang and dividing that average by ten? 1.28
